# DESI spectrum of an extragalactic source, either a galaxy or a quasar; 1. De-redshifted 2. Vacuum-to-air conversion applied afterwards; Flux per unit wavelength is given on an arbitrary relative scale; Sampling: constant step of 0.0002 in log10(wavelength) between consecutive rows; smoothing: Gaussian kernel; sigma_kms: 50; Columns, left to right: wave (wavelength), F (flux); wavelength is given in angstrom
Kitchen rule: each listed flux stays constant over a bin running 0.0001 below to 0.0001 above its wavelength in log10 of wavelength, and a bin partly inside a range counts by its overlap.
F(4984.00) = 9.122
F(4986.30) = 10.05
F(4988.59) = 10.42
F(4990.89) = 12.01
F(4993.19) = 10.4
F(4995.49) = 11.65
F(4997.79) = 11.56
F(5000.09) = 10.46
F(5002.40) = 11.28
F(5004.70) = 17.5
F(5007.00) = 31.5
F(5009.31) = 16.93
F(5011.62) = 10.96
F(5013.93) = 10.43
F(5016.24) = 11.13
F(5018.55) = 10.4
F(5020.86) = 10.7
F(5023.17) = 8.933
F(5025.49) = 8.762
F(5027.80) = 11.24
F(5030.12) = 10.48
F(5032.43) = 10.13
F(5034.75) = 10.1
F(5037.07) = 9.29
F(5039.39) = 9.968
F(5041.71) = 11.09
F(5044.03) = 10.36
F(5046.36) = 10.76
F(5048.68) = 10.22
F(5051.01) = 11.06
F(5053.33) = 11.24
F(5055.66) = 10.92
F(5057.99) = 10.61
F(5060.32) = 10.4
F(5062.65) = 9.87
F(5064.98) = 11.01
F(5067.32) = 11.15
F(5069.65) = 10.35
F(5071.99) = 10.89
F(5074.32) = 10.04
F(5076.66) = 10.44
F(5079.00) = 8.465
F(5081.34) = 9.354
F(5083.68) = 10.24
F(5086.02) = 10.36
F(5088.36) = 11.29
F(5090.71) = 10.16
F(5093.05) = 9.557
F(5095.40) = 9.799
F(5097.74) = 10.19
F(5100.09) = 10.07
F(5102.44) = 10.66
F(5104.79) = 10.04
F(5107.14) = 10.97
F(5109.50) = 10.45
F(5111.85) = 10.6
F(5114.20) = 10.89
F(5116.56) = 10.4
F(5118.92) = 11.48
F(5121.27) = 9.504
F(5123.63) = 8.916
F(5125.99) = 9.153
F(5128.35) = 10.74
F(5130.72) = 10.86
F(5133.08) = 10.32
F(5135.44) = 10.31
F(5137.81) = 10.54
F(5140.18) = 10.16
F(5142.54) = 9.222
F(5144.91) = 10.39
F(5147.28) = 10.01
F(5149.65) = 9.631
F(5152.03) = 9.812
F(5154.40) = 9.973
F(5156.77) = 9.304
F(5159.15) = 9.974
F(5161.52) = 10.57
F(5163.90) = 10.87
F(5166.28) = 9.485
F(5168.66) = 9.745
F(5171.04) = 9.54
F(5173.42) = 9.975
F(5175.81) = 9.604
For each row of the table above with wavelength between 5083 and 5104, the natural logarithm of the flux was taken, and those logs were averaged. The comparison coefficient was 2.33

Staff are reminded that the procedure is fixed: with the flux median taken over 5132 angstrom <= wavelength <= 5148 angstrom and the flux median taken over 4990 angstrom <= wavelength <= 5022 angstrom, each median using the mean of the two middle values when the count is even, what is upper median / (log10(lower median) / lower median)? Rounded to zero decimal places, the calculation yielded 110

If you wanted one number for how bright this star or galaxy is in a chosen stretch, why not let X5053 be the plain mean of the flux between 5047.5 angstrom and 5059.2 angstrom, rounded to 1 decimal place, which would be 10.8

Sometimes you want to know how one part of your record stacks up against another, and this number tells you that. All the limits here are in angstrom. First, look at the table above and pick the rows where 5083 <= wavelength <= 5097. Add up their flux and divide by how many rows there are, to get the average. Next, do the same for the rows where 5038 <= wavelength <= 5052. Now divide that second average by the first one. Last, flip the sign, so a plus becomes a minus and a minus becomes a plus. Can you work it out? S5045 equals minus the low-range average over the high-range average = -1.03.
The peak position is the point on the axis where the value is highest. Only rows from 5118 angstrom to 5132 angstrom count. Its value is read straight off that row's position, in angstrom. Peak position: 5118.92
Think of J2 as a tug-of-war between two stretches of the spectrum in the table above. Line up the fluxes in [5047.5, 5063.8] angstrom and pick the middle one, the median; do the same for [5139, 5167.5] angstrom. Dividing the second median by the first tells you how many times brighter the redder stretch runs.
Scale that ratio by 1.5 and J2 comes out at 1.41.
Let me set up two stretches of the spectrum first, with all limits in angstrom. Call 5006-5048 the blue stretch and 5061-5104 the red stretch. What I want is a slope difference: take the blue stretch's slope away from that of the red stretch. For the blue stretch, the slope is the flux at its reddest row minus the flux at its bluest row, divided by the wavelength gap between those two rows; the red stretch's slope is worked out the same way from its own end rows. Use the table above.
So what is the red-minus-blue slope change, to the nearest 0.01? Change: 0.55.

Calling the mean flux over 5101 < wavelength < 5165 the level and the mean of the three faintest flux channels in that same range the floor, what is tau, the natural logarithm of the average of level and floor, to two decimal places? 2.27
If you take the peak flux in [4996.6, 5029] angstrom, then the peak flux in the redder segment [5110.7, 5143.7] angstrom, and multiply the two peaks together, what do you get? 362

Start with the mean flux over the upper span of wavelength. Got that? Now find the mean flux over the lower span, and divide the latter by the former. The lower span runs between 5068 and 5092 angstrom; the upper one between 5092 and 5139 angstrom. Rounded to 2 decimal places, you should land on 0.99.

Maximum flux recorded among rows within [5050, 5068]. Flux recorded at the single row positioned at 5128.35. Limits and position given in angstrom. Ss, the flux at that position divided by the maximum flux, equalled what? 0.96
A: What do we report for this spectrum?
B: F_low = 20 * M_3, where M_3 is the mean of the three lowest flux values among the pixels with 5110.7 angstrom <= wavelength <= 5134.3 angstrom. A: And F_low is 184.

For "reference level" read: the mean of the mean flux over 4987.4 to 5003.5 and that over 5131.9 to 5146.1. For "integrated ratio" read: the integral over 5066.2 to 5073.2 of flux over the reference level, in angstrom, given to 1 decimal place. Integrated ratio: 7.1 angstrom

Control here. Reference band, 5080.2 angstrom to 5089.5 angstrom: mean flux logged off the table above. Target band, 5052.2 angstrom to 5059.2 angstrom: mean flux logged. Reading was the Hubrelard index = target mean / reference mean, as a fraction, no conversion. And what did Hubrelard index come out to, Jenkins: 1.06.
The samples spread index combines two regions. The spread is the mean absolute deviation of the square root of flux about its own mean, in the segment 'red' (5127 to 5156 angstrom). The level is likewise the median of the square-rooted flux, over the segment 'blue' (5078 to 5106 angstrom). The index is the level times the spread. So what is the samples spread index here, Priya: 0.18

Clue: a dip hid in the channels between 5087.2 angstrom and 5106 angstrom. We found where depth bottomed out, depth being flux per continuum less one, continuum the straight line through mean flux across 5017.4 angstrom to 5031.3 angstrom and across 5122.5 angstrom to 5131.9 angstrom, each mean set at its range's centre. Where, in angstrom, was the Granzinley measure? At 5093.05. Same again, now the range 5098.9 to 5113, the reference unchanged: 5104.79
